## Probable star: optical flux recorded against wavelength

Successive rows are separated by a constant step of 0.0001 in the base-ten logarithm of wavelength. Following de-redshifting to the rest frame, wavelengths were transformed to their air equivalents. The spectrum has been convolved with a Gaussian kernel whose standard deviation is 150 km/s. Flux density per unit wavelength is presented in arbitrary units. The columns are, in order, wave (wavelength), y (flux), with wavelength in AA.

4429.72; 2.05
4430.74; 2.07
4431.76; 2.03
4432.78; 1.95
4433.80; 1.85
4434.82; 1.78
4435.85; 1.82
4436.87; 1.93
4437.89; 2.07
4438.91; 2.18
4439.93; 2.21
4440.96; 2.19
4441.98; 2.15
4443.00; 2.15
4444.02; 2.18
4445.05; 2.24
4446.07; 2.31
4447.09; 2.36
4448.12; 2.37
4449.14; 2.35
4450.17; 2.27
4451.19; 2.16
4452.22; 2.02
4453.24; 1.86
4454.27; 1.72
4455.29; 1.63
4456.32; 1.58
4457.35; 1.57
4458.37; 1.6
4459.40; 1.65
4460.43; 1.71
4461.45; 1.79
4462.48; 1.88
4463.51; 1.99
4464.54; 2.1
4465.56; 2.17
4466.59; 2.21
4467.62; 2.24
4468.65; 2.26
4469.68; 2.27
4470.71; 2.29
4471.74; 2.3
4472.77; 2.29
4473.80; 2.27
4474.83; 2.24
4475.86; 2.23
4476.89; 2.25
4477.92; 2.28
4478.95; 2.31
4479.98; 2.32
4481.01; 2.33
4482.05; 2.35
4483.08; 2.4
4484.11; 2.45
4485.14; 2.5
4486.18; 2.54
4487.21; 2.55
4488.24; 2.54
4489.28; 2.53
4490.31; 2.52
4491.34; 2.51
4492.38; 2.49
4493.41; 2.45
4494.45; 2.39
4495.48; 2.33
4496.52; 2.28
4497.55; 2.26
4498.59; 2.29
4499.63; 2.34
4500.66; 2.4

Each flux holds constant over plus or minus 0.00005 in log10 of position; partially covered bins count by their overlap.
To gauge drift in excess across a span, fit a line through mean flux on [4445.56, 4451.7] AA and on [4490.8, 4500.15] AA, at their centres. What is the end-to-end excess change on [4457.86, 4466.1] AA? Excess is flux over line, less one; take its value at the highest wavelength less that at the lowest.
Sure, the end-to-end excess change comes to 0.24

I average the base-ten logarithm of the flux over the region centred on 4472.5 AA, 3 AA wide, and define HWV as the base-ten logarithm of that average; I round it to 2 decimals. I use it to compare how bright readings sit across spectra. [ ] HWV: -0.44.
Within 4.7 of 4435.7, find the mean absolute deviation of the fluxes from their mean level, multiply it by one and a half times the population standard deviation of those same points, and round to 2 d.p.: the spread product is 0.03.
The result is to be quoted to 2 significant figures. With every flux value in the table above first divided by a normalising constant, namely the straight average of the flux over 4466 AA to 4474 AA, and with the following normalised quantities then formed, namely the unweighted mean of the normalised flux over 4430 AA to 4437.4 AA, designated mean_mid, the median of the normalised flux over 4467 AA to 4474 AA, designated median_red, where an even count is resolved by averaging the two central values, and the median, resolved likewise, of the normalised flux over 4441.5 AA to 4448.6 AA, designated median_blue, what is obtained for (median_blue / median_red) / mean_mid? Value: 1.2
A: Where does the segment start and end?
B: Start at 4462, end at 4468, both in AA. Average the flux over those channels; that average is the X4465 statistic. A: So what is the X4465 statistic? 2.10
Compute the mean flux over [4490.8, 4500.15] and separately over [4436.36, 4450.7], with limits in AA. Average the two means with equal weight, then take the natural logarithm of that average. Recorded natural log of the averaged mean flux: 0.83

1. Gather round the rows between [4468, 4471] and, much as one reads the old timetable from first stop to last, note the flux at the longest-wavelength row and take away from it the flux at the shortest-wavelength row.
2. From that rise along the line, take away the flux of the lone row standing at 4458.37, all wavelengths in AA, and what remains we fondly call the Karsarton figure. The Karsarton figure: -1.6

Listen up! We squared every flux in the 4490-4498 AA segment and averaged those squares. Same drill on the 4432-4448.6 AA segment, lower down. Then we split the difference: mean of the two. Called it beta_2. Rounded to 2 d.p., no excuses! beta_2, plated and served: 5.13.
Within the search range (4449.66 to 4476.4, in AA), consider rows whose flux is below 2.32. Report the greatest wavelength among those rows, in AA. 4475.86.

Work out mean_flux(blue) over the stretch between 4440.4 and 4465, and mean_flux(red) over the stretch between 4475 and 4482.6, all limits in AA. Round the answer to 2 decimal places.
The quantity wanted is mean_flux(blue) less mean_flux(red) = -0.30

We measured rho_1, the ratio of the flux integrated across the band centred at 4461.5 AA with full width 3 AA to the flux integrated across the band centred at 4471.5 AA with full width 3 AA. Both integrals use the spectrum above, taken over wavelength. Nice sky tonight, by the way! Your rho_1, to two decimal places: 0.78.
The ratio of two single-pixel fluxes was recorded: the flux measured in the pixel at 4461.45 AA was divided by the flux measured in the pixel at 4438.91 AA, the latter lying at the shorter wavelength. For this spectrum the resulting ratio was 0.8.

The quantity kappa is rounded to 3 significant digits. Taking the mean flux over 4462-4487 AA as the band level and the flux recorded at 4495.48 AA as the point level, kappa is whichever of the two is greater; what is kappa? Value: 2.33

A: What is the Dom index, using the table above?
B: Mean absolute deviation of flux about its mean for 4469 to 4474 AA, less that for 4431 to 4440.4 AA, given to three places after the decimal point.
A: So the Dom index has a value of -0.115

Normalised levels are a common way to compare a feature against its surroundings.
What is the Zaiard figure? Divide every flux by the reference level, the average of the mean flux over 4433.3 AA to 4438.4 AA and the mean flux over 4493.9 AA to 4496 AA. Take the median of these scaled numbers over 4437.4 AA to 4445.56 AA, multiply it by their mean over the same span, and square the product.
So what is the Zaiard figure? 1.1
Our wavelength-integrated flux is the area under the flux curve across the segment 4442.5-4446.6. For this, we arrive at 9.1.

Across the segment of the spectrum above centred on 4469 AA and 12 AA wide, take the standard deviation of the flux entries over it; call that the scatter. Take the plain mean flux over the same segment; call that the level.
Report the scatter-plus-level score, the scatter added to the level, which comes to 2.31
